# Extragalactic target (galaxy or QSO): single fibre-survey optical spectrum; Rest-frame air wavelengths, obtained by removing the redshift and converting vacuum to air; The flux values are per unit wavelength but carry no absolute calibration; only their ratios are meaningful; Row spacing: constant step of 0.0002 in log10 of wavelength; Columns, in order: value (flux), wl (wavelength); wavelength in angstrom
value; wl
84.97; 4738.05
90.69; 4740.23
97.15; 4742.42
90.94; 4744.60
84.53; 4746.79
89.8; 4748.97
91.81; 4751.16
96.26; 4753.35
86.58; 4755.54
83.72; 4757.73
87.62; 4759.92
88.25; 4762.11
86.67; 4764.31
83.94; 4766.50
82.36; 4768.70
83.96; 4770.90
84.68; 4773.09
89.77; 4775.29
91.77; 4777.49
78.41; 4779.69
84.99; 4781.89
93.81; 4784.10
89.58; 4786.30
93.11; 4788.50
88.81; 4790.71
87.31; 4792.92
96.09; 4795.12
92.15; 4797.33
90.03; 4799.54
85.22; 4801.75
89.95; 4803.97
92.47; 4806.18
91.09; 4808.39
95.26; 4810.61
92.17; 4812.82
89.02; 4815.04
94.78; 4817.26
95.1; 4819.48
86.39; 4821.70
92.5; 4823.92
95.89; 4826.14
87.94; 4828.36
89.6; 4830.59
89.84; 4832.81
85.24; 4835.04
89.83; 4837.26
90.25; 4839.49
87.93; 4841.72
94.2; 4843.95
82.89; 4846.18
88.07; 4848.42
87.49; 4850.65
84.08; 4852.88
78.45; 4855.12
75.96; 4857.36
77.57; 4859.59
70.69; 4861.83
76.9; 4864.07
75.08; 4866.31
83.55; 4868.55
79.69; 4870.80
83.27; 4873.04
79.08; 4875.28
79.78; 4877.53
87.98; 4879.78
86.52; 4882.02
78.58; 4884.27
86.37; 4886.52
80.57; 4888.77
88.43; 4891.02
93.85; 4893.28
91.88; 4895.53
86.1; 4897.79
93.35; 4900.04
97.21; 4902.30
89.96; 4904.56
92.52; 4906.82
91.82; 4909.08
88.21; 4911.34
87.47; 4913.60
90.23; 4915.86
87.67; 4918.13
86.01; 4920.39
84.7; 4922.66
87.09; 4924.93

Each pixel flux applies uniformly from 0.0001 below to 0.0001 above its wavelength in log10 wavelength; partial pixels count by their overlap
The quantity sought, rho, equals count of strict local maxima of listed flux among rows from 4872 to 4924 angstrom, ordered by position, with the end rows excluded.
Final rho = 6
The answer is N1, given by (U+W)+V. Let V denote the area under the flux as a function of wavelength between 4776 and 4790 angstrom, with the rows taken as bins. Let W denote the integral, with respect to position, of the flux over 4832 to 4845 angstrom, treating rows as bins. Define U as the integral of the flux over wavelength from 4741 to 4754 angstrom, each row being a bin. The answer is 3595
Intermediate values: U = 1190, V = 1241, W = 1164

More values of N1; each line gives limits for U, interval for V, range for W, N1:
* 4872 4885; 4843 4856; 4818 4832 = 3470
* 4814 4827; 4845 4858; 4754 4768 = 3488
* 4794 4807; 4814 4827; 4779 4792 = 3530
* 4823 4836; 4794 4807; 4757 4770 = 3465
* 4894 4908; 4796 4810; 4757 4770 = 3662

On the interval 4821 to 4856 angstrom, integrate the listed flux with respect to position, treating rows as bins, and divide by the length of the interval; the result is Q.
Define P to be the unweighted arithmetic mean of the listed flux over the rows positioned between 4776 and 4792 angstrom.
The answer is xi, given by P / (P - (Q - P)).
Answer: 1.00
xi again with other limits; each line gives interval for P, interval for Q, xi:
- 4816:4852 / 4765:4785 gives 0.96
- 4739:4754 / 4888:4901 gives 0.97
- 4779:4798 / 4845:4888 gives 0.92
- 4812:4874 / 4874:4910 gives 1.02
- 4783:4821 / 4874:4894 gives 0.93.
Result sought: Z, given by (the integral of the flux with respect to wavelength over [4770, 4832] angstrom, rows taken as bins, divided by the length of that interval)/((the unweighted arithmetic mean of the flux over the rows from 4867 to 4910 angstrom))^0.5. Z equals 9.67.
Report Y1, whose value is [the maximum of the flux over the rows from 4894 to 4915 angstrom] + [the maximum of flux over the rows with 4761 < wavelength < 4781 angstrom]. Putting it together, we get 189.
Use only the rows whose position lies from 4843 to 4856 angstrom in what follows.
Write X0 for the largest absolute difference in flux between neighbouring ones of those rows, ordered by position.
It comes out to 11.3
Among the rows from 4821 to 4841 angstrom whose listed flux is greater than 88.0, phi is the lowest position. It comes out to 4823.92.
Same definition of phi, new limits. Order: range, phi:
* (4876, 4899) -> 4891.02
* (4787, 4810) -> 4788.50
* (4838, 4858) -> 4839.49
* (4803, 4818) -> 4803.97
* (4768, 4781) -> 4775.29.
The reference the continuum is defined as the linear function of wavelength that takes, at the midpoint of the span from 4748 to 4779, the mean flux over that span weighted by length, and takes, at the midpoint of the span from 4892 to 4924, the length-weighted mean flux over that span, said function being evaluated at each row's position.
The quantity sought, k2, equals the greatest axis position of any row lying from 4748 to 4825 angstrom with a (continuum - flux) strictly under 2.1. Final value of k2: 4823.92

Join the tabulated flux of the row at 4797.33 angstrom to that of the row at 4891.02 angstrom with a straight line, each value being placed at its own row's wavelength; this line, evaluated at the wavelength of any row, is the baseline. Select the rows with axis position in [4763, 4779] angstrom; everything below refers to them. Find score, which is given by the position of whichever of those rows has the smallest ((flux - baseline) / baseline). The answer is 4768.70 angstrom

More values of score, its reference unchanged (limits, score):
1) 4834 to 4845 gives 4835.04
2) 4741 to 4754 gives 4746.79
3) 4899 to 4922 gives 4920.39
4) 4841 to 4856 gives 4855.12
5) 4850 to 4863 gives 4861.83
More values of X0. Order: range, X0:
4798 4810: 4.8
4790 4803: 8.8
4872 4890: 8.2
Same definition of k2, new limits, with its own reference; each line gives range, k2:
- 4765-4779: 4777.49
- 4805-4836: 4832.81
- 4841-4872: 4850.65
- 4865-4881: 4879.78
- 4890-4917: 4915.86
